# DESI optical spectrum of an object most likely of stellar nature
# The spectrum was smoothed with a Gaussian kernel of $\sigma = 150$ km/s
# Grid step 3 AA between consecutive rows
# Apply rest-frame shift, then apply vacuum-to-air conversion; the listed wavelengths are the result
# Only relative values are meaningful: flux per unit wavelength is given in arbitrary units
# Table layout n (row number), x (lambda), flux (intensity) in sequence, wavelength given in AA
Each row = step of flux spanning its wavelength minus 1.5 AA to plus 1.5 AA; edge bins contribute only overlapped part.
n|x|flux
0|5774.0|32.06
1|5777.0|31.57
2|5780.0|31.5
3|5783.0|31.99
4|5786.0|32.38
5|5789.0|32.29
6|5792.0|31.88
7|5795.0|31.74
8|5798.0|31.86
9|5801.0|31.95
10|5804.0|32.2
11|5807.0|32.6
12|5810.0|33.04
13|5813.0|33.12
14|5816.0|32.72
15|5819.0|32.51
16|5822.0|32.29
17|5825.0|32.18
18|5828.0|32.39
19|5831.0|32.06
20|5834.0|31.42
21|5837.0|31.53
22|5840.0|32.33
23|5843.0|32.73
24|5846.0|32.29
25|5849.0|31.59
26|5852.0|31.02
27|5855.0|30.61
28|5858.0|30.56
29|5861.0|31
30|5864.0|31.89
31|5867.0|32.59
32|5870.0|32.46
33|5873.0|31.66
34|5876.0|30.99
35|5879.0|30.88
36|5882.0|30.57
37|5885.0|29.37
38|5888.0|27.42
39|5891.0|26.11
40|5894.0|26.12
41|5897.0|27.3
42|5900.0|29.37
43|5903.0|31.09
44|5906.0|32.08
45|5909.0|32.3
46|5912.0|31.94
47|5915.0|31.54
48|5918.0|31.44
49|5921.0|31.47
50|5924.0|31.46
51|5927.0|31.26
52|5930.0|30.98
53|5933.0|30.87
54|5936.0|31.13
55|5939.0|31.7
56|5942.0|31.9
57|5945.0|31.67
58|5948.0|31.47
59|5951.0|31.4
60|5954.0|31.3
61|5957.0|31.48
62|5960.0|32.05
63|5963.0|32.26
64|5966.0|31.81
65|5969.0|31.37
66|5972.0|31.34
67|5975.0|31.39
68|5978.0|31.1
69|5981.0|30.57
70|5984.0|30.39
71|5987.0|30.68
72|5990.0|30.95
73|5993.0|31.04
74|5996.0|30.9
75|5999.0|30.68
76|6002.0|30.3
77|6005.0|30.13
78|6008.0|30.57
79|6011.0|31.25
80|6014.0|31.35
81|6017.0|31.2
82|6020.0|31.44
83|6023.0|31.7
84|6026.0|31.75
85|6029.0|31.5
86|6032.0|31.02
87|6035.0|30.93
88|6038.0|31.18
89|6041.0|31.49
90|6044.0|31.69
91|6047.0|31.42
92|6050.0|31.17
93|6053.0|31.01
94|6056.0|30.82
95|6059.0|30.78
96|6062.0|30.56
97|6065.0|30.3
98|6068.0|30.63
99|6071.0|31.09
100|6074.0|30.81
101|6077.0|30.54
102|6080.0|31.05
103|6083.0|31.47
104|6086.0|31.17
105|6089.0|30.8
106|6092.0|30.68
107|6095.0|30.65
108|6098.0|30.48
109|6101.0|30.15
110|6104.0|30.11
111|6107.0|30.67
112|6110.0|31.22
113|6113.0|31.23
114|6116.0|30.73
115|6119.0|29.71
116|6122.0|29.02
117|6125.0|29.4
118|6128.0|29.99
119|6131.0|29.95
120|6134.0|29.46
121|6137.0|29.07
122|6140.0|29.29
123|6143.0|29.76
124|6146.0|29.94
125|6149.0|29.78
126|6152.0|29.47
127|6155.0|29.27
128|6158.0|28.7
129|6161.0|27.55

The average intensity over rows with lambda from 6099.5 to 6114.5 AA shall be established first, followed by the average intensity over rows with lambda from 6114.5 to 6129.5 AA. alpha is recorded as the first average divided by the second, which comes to 1.03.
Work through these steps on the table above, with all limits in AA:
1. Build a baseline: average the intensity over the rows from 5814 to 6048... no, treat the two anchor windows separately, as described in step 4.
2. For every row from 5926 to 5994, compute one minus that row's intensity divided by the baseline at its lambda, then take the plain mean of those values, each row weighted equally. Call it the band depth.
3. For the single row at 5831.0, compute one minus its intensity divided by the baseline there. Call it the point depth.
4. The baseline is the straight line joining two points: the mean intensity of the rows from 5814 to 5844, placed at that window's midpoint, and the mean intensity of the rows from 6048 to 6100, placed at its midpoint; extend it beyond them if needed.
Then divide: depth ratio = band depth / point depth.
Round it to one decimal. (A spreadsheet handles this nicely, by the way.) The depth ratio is 1.1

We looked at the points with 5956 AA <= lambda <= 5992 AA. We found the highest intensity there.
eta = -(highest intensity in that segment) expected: -32.26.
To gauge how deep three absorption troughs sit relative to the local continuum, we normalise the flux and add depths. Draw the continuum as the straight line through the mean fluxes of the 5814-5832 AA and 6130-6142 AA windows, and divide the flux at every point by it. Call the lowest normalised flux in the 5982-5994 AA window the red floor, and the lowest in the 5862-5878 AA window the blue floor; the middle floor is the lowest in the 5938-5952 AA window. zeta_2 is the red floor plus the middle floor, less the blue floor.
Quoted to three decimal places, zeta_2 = 1.020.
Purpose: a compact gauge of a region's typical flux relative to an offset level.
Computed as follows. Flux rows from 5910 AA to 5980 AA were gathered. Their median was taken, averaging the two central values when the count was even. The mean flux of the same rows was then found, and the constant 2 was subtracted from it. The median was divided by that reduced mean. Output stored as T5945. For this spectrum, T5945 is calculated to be 1.067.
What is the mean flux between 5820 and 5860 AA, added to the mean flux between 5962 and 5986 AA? 63.0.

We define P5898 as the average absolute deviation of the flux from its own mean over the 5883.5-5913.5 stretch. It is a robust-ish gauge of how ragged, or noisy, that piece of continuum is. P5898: 2.06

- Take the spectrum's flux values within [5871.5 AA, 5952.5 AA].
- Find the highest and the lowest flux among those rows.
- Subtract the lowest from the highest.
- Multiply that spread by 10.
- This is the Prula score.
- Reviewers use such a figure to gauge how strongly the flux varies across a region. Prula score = 62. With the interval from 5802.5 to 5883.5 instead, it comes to 26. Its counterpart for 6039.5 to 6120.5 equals 20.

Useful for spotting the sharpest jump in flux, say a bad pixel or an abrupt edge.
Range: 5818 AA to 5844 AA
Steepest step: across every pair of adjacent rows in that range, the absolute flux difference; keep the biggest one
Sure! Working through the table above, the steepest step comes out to 0.80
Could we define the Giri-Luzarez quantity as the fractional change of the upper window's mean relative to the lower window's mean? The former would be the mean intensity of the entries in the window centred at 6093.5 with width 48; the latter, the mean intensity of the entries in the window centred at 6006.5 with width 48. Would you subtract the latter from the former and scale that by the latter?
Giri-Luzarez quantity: -0.01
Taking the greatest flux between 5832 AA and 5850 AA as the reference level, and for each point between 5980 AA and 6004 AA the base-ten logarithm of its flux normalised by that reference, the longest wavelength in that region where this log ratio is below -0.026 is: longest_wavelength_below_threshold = 6002.0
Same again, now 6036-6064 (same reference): 6062.0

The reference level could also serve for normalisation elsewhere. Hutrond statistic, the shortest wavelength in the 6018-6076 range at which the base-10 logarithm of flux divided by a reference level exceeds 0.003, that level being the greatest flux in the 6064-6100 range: 6023.0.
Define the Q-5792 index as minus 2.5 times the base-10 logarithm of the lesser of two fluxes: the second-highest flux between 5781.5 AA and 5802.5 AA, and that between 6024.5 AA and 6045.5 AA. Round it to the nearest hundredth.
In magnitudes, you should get -3.75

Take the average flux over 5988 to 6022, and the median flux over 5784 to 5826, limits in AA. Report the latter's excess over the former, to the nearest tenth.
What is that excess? 1.4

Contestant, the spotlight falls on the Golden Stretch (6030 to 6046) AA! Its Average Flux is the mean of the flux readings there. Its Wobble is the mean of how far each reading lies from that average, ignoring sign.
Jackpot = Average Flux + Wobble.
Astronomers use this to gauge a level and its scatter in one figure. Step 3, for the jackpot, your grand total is 31.5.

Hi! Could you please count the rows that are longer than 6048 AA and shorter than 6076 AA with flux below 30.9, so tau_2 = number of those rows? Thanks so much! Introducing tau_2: 6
